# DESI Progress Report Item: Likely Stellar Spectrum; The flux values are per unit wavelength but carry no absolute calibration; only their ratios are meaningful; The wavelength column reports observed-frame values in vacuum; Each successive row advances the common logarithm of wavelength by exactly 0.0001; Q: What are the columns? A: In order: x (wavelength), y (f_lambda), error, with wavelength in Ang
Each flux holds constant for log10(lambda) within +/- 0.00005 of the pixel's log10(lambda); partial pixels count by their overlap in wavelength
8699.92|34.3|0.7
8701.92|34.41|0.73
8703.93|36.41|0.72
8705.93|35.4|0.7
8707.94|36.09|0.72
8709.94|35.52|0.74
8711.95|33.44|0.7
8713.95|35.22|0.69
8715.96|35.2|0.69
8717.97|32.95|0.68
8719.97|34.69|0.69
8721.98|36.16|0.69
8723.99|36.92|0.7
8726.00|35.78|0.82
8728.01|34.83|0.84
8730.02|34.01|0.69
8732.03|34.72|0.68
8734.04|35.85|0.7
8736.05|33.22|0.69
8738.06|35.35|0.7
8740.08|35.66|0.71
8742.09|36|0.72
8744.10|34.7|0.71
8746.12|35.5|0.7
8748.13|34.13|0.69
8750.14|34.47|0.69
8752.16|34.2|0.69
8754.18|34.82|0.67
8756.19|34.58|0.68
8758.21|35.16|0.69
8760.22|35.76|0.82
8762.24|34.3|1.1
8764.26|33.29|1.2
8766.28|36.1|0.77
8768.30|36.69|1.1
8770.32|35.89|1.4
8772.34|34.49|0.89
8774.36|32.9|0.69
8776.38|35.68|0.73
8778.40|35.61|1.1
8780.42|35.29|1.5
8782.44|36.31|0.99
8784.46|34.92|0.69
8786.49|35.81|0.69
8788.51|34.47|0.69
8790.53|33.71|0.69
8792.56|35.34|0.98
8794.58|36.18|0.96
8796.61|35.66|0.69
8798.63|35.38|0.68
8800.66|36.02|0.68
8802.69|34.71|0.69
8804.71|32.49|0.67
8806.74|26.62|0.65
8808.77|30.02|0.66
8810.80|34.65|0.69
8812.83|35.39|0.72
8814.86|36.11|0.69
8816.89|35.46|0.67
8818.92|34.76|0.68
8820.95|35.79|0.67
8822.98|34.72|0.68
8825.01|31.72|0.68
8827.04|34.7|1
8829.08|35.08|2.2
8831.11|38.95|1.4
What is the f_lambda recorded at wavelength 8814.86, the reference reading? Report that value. 36.11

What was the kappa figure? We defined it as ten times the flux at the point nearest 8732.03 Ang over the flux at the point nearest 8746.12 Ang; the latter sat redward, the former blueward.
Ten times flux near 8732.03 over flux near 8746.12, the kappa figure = 9.8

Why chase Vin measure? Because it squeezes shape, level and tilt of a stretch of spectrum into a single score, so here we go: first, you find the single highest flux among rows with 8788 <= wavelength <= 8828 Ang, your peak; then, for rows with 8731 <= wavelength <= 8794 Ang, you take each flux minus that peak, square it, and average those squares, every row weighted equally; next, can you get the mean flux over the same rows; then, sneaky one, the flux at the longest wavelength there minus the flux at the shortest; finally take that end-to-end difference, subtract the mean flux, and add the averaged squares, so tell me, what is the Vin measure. -32.1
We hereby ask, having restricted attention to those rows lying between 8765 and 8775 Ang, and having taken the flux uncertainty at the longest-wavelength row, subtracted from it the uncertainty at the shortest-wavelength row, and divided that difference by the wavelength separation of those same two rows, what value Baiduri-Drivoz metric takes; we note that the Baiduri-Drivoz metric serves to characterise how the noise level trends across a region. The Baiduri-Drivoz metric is -0.010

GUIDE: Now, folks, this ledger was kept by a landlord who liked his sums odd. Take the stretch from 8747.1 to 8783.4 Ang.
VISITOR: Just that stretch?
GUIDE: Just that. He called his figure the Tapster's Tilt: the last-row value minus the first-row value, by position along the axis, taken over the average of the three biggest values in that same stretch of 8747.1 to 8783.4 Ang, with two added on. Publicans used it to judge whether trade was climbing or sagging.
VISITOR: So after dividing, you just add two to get 2.060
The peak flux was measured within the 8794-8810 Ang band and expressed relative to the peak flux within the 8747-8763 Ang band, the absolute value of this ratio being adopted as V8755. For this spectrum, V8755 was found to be 1.01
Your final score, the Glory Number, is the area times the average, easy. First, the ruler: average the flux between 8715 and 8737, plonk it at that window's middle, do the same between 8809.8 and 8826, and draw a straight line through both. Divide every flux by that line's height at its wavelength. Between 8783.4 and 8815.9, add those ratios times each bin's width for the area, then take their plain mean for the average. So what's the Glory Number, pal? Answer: 31.3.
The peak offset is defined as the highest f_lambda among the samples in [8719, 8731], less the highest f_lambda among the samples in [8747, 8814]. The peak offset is 0.23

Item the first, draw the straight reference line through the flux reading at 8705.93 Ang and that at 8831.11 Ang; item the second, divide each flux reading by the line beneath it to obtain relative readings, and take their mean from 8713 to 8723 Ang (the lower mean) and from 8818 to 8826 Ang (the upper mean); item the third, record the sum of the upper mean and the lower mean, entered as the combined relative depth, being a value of 1.86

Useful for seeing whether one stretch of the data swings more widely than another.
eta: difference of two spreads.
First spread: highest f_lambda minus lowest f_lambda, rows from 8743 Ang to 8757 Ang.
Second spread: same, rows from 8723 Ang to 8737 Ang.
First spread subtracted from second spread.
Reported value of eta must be 2.33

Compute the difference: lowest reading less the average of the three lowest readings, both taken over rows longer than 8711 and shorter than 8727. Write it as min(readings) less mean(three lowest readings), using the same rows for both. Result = -0.74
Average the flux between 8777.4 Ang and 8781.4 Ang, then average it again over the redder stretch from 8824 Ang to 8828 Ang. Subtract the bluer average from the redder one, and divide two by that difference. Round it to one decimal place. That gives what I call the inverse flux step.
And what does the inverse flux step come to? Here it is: -0.9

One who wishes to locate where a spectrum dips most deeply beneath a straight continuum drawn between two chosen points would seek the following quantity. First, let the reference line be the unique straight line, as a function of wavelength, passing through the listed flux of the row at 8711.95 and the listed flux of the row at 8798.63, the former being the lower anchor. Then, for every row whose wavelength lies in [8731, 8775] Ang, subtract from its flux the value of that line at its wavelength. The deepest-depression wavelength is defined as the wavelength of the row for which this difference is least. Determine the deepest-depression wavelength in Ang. 8774.36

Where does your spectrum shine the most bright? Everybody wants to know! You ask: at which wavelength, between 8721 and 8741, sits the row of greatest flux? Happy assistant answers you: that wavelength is 8723.99 Ang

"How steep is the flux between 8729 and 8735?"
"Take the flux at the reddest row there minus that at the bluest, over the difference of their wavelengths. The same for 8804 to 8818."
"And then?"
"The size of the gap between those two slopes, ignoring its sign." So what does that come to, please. 0.21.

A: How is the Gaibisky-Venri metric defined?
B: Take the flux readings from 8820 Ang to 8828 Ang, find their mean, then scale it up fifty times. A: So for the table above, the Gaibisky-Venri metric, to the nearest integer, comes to 1712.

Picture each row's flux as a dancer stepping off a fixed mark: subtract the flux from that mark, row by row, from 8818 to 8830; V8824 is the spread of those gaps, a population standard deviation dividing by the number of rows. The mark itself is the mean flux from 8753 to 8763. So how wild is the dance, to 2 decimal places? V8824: 1.28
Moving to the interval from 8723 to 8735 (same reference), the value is 0.95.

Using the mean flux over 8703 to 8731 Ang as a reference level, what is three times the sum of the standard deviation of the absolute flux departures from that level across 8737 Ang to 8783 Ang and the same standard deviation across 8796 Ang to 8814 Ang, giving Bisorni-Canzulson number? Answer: 10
